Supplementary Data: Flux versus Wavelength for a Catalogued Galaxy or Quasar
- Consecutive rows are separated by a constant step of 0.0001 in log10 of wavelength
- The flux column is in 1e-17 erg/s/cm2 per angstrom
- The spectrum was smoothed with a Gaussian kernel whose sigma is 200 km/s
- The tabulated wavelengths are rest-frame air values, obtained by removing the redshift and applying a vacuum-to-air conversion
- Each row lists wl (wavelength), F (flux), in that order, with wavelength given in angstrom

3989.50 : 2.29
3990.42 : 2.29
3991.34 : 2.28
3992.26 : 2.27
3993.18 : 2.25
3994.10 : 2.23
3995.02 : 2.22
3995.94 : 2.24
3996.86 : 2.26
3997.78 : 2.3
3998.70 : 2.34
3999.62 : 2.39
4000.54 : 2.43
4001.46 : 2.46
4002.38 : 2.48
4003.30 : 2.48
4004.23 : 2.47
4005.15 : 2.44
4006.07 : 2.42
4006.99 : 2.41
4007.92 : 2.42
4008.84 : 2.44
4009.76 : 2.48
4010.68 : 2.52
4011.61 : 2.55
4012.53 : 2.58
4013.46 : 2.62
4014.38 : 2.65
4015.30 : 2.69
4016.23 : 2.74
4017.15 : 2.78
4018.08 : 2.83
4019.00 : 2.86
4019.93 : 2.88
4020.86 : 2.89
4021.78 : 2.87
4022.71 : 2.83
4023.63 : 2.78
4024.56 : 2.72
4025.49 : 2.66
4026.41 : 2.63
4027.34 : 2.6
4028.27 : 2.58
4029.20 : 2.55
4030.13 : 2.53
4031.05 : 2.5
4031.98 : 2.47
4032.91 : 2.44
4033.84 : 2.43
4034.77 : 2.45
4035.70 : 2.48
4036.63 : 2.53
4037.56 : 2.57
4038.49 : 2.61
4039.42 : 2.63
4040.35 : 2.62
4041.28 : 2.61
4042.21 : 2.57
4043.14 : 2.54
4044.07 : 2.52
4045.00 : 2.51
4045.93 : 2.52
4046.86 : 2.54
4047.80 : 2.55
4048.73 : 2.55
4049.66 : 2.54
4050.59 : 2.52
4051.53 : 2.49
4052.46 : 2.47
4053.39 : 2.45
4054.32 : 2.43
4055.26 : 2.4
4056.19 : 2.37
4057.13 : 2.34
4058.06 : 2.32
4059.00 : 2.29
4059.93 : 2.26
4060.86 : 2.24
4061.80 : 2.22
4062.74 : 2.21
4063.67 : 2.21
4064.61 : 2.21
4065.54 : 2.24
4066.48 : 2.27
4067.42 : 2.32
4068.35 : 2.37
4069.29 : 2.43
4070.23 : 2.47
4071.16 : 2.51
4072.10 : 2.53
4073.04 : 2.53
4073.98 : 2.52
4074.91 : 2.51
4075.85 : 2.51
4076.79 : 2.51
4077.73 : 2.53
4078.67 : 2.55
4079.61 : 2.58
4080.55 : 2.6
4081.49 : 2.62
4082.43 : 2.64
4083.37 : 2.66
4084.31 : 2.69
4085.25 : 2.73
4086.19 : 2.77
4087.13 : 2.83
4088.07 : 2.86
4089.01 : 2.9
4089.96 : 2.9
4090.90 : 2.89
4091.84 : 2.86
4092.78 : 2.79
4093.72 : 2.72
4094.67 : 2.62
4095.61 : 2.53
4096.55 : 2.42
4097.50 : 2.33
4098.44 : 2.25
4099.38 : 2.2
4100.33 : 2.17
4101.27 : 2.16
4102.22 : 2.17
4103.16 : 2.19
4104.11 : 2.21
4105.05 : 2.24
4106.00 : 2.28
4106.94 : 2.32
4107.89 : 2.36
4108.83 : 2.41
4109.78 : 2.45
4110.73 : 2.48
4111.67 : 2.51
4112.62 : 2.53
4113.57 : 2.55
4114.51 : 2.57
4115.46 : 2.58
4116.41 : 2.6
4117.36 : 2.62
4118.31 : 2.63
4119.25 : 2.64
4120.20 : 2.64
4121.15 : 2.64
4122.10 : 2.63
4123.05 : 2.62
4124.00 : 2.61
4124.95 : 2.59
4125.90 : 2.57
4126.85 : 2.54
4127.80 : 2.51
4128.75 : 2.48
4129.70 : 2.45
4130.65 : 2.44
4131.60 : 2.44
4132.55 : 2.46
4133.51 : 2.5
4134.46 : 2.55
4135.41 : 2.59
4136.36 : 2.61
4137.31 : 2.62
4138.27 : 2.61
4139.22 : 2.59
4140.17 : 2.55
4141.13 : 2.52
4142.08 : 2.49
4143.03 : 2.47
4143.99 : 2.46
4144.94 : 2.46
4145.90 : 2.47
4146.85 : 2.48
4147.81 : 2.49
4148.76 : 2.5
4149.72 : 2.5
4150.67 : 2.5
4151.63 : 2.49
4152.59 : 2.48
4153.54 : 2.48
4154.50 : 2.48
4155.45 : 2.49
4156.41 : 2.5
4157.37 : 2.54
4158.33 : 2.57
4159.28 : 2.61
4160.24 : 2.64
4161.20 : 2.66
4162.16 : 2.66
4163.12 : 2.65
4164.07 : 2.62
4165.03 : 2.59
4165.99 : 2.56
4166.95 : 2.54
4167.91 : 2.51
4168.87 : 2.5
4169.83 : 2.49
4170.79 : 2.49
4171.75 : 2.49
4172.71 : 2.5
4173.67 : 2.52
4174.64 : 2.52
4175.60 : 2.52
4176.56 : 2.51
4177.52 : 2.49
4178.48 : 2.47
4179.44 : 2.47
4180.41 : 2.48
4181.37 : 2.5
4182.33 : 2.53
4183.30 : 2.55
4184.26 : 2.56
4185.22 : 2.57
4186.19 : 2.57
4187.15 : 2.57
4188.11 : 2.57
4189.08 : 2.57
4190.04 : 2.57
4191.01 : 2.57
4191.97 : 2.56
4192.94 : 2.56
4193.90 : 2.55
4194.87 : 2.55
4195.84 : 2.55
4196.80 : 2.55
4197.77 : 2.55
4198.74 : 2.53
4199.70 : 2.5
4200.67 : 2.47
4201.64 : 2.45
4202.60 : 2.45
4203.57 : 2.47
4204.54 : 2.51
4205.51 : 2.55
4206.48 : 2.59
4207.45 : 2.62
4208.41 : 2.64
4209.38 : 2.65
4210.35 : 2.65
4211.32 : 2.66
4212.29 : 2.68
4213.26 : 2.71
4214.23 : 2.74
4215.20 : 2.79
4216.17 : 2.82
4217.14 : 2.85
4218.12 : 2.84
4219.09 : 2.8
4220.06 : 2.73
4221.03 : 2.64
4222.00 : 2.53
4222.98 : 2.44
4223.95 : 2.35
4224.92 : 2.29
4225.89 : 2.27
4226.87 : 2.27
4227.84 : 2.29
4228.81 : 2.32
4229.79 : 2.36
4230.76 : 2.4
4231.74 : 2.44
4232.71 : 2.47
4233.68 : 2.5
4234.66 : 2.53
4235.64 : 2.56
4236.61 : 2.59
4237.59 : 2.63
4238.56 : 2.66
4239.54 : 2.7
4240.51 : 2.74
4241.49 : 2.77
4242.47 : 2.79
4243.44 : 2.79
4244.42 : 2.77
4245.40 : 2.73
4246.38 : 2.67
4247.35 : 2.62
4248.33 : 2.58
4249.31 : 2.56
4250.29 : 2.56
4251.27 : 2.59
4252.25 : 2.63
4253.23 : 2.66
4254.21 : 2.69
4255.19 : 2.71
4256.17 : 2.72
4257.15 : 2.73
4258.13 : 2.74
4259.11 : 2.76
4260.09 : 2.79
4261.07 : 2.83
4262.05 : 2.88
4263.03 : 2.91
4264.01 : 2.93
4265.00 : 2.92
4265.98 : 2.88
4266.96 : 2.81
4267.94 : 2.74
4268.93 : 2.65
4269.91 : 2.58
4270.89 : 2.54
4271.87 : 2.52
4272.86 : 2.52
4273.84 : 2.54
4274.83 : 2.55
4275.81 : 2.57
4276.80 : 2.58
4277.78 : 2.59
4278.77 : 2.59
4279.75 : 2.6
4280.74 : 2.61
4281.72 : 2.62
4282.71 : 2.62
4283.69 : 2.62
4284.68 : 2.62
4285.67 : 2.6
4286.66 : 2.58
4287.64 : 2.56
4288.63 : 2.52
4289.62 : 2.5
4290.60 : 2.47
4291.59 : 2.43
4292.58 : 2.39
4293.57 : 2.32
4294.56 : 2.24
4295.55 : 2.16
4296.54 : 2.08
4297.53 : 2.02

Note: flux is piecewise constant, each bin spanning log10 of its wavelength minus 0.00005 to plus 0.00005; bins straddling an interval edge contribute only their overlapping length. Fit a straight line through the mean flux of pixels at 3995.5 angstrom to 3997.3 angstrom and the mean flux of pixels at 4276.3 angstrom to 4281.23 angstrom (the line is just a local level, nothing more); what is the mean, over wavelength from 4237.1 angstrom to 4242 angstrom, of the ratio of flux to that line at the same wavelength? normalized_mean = 1.06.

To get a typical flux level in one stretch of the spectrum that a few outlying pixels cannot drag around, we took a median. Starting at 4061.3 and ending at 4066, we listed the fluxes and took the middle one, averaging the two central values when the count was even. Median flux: 2.21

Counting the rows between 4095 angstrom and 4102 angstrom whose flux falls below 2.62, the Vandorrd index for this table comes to 7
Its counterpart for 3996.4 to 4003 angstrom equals 7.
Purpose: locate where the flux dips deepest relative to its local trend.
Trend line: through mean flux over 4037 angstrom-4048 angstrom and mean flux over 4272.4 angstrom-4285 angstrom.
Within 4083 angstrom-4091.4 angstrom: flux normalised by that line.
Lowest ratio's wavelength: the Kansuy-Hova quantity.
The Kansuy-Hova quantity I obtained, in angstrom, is 4083.37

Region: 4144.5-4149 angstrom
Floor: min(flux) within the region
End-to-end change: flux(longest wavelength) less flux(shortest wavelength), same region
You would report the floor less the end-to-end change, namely 2.42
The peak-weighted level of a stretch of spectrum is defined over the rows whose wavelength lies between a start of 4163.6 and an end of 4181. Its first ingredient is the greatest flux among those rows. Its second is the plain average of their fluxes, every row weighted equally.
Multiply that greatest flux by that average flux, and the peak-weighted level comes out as 6.6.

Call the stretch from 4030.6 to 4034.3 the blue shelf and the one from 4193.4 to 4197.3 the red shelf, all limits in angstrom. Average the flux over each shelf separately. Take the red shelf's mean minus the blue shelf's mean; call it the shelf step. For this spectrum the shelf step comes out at 0.09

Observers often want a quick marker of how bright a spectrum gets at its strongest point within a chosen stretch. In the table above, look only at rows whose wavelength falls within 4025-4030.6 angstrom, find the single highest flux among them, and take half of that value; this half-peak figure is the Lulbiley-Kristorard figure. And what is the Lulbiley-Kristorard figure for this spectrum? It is 1.33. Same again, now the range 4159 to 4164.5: 1.33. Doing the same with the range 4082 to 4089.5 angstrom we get 1.45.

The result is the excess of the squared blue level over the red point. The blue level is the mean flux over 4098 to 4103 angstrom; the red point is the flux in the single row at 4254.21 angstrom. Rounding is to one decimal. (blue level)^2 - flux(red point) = 2.1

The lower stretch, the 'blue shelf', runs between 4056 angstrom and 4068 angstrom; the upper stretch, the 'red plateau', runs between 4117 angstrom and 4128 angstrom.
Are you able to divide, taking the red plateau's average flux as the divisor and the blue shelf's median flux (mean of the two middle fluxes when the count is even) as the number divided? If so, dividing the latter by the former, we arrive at 0.87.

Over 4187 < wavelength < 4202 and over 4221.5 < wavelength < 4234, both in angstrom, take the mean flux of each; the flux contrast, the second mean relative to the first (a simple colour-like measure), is 0.94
